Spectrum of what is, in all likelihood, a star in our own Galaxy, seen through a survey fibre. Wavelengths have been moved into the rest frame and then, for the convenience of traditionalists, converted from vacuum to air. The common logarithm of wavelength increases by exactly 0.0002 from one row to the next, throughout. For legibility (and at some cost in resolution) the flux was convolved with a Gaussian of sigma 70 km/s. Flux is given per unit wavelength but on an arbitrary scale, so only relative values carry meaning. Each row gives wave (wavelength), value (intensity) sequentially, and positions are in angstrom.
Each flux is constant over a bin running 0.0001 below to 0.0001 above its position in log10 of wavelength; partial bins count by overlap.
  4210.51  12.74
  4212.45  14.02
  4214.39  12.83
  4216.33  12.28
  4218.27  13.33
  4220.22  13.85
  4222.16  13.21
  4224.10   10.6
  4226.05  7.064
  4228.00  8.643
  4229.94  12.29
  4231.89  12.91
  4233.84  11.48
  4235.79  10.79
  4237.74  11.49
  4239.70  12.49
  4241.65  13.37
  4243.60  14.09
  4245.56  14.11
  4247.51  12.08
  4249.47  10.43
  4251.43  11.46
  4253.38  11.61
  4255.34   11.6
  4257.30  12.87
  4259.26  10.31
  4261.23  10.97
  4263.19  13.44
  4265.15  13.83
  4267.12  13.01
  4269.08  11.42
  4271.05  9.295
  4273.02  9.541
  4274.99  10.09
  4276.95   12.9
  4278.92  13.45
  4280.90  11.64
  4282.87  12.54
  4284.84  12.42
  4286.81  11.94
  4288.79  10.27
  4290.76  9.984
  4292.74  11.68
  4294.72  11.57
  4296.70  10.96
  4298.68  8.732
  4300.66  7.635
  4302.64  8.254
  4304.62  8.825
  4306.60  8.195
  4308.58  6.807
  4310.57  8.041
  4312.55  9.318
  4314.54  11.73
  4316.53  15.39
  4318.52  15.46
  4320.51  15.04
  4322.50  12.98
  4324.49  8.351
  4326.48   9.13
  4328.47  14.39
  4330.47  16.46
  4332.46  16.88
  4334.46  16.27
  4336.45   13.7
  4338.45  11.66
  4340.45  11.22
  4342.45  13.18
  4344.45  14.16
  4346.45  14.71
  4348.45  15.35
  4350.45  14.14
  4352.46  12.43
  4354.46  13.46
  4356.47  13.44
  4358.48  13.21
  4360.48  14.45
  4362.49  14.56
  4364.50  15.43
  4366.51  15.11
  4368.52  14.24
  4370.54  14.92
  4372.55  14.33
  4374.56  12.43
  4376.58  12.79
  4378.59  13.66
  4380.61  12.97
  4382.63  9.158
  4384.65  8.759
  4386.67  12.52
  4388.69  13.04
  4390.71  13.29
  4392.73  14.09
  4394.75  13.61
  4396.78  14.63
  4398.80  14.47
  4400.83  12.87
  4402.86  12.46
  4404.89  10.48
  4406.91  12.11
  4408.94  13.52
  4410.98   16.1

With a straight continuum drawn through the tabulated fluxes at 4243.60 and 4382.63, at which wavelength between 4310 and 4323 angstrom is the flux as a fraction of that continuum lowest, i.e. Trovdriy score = 4310.57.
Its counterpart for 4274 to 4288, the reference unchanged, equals 4274.99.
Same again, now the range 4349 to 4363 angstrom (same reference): 4352.46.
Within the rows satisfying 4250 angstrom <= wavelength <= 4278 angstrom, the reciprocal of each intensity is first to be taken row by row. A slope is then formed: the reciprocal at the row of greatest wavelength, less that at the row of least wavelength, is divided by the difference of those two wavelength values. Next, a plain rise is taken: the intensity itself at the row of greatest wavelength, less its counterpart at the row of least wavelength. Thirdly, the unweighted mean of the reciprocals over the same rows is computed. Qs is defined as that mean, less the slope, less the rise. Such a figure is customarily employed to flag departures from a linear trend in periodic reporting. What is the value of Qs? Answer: -1.4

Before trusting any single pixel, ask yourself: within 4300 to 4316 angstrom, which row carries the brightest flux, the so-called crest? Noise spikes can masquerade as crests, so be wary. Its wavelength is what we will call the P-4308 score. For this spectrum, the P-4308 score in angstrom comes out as 4314.54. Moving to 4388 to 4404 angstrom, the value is 4396.78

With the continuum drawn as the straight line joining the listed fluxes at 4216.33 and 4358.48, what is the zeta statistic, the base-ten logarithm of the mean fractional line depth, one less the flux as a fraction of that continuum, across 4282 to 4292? -1.0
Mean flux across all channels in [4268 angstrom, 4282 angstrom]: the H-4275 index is 11.2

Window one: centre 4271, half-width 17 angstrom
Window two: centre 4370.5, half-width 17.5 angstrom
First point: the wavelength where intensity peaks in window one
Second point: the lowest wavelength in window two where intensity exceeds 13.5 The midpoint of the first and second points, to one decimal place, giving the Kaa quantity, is 4312.8 angstrom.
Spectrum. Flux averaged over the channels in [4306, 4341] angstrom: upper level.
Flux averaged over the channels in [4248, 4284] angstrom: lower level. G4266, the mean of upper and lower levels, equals 12.0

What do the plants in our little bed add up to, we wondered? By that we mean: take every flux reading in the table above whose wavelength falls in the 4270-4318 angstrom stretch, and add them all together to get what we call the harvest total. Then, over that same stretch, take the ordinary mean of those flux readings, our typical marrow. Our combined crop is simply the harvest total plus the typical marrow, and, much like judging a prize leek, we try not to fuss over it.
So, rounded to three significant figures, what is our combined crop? 262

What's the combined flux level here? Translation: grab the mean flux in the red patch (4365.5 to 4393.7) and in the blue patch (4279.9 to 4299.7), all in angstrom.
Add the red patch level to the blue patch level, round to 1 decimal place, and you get 24.1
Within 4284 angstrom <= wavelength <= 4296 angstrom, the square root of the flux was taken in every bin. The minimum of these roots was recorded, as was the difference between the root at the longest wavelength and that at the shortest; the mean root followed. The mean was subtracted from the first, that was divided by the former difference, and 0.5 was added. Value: 2.1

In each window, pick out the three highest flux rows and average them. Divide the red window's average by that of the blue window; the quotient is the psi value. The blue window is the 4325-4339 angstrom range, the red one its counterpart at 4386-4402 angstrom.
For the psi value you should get 0.87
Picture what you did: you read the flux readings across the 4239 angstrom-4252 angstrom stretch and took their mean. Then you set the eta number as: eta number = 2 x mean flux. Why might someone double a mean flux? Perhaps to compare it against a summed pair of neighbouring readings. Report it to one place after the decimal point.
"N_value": 25.2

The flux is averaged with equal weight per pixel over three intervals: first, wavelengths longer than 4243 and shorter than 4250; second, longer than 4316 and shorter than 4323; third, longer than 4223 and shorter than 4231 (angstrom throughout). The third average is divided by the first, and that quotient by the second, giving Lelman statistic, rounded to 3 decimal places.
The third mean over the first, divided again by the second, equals 0.052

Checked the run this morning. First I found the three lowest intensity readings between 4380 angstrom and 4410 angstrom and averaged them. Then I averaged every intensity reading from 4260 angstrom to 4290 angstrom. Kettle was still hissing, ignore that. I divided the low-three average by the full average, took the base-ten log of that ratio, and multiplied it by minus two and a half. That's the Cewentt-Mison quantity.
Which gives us 0.24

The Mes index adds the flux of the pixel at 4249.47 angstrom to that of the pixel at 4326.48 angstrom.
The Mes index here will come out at 20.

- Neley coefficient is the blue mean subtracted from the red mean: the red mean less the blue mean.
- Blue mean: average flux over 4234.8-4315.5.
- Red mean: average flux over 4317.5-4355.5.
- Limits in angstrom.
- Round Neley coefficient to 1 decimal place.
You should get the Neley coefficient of 2.5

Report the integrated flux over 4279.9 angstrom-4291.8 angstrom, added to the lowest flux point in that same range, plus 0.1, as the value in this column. 146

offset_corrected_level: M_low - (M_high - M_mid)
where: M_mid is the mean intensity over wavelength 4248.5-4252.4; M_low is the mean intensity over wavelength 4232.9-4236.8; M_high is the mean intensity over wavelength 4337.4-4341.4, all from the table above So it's 10.6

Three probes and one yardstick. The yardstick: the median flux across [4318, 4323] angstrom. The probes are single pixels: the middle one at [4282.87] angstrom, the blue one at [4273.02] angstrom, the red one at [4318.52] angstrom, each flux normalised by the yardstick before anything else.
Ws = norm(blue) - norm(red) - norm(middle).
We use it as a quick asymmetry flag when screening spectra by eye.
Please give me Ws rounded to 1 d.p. -1.2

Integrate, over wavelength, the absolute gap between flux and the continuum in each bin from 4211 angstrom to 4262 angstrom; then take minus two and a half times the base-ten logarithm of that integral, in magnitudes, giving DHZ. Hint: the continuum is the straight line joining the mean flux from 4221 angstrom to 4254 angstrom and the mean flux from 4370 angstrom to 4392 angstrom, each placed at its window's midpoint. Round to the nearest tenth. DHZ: -4.6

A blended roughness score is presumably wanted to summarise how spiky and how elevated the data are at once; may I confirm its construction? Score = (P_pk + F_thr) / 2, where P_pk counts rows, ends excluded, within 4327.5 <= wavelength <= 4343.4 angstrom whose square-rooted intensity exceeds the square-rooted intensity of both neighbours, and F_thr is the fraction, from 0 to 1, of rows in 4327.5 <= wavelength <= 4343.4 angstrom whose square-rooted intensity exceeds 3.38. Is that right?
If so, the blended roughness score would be 0.94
